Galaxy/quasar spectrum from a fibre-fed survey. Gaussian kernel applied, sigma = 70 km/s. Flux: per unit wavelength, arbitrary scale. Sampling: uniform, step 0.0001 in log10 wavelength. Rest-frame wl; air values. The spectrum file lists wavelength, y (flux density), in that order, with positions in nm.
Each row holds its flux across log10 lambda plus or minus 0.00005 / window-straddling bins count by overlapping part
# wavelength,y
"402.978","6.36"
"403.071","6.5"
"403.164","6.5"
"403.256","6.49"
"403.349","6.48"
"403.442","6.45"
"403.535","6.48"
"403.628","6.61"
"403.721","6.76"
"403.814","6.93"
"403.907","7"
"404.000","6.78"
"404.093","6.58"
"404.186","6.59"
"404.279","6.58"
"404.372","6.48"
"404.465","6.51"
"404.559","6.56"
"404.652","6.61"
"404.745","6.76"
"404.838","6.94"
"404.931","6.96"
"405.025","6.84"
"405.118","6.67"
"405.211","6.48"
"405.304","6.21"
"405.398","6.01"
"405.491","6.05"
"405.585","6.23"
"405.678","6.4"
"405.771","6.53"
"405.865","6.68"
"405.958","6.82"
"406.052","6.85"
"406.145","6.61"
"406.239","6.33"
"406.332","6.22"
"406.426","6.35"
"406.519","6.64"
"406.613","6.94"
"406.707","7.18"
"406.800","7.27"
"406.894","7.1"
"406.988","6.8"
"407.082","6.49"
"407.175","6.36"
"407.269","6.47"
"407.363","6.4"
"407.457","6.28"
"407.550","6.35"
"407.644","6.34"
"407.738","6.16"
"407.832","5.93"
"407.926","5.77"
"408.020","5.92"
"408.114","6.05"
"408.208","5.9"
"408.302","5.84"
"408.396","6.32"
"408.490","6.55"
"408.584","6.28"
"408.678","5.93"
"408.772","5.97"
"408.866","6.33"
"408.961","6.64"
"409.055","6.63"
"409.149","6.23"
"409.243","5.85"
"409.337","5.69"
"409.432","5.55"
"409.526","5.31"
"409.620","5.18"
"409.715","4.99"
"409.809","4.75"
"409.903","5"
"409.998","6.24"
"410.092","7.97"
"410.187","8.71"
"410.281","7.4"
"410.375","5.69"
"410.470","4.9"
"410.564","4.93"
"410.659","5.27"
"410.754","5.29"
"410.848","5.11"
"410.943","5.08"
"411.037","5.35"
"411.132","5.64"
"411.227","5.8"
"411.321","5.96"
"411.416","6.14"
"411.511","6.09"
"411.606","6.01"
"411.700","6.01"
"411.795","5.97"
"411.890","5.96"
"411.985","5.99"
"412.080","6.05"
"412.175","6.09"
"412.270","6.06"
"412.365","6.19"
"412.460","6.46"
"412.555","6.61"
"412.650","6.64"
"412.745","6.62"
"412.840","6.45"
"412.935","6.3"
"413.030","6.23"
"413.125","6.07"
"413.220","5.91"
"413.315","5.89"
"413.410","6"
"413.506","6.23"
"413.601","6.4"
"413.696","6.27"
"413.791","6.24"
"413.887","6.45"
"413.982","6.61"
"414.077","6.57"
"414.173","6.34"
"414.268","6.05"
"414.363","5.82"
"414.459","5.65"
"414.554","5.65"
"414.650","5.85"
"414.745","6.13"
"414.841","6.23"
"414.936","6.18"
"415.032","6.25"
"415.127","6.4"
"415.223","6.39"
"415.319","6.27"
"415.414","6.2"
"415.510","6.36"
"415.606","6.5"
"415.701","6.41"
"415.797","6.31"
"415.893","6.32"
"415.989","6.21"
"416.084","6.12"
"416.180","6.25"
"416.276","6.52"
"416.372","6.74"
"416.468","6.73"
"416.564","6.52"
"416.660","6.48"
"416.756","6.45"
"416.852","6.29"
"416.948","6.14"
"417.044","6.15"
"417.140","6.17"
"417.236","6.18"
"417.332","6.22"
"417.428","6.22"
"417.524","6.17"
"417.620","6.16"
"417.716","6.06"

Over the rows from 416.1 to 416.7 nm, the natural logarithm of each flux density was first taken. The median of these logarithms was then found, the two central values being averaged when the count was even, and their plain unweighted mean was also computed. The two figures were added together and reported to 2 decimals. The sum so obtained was 3.75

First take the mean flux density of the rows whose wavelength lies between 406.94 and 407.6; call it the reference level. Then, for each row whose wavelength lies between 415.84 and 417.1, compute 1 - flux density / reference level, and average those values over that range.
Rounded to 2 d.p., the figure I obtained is 0.01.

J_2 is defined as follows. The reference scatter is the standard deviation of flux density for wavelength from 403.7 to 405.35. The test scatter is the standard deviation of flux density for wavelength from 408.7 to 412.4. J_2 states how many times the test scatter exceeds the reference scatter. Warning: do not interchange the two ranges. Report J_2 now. 3.9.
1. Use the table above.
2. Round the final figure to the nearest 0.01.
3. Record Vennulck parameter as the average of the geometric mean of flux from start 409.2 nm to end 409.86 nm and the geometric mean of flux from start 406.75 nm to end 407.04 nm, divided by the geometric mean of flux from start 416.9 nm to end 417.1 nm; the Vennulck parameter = 1.01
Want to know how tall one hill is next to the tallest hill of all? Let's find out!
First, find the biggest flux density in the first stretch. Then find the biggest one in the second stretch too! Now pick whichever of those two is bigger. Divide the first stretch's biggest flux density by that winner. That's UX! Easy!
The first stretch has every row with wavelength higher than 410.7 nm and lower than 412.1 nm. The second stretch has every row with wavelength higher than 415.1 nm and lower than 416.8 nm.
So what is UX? 0.91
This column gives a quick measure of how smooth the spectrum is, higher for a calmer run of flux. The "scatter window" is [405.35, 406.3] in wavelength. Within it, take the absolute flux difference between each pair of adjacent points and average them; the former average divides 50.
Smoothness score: 331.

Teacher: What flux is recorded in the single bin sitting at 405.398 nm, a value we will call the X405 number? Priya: 6.01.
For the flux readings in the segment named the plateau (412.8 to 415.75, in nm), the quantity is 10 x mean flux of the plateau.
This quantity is 62.0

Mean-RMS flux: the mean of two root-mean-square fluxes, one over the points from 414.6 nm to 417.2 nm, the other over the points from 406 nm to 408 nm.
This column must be 6.42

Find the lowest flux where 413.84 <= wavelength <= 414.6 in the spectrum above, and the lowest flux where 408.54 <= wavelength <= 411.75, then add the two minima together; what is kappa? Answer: 10.4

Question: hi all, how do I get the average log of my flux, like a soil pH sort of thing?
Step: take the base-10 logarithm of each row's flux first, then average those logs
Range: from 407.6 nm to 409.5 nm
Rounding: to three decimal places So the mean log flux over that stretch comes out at 0.784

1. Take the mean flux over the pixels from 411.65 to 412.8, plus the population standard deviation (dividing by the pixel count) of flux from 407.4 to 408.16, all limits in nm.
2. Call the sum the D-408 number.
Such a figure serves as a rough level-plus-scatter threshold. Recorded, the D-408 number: 6.42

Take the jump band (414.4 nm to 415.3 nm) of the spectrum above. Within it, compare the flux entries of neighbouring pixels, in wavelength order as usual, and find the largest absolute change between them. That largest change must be 0.28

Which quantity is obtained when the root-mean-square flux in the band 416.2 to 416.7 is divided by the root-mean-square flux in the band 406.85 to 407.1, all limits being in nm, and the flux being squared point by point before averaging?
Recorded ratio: 0.97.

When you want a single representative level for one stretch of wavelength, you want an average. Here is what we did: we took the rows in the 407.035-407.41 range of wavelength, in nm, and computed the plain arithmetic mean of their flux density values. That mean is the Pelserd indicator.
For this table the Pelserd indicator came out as 6.43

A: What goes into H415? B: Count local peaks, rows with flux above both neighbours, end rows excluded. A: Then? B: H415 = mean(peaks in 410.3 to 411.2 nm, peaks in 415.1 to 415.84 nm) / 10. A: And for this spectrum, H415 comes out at 0.10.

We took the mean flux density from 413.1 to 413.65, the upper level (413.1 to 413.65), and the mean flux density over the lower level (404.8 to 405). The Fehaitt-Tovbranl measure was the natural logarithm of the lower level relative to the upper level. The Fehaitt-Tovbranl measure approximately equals 0.13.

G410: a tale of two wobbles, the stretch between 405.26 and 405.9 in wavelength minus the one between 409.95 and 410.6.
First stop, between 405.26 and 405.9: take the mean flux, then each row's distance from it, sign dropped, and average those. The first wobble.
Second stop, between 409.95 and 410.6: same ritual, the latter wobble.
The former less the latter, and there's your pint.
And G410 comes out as -1.1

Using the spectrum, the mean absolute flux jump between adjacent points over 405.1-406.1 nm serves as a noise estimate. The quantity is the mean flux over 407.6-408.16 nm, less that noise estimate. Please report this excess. 5.9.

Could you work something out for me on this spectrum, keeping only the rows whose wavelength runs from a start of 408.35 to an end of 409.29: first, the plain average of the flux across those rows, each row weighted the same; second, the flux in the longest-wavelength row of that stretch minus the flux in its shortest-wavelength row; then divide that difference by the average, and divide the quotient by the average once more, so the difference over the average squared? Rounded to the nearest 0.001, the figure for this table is -0.012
